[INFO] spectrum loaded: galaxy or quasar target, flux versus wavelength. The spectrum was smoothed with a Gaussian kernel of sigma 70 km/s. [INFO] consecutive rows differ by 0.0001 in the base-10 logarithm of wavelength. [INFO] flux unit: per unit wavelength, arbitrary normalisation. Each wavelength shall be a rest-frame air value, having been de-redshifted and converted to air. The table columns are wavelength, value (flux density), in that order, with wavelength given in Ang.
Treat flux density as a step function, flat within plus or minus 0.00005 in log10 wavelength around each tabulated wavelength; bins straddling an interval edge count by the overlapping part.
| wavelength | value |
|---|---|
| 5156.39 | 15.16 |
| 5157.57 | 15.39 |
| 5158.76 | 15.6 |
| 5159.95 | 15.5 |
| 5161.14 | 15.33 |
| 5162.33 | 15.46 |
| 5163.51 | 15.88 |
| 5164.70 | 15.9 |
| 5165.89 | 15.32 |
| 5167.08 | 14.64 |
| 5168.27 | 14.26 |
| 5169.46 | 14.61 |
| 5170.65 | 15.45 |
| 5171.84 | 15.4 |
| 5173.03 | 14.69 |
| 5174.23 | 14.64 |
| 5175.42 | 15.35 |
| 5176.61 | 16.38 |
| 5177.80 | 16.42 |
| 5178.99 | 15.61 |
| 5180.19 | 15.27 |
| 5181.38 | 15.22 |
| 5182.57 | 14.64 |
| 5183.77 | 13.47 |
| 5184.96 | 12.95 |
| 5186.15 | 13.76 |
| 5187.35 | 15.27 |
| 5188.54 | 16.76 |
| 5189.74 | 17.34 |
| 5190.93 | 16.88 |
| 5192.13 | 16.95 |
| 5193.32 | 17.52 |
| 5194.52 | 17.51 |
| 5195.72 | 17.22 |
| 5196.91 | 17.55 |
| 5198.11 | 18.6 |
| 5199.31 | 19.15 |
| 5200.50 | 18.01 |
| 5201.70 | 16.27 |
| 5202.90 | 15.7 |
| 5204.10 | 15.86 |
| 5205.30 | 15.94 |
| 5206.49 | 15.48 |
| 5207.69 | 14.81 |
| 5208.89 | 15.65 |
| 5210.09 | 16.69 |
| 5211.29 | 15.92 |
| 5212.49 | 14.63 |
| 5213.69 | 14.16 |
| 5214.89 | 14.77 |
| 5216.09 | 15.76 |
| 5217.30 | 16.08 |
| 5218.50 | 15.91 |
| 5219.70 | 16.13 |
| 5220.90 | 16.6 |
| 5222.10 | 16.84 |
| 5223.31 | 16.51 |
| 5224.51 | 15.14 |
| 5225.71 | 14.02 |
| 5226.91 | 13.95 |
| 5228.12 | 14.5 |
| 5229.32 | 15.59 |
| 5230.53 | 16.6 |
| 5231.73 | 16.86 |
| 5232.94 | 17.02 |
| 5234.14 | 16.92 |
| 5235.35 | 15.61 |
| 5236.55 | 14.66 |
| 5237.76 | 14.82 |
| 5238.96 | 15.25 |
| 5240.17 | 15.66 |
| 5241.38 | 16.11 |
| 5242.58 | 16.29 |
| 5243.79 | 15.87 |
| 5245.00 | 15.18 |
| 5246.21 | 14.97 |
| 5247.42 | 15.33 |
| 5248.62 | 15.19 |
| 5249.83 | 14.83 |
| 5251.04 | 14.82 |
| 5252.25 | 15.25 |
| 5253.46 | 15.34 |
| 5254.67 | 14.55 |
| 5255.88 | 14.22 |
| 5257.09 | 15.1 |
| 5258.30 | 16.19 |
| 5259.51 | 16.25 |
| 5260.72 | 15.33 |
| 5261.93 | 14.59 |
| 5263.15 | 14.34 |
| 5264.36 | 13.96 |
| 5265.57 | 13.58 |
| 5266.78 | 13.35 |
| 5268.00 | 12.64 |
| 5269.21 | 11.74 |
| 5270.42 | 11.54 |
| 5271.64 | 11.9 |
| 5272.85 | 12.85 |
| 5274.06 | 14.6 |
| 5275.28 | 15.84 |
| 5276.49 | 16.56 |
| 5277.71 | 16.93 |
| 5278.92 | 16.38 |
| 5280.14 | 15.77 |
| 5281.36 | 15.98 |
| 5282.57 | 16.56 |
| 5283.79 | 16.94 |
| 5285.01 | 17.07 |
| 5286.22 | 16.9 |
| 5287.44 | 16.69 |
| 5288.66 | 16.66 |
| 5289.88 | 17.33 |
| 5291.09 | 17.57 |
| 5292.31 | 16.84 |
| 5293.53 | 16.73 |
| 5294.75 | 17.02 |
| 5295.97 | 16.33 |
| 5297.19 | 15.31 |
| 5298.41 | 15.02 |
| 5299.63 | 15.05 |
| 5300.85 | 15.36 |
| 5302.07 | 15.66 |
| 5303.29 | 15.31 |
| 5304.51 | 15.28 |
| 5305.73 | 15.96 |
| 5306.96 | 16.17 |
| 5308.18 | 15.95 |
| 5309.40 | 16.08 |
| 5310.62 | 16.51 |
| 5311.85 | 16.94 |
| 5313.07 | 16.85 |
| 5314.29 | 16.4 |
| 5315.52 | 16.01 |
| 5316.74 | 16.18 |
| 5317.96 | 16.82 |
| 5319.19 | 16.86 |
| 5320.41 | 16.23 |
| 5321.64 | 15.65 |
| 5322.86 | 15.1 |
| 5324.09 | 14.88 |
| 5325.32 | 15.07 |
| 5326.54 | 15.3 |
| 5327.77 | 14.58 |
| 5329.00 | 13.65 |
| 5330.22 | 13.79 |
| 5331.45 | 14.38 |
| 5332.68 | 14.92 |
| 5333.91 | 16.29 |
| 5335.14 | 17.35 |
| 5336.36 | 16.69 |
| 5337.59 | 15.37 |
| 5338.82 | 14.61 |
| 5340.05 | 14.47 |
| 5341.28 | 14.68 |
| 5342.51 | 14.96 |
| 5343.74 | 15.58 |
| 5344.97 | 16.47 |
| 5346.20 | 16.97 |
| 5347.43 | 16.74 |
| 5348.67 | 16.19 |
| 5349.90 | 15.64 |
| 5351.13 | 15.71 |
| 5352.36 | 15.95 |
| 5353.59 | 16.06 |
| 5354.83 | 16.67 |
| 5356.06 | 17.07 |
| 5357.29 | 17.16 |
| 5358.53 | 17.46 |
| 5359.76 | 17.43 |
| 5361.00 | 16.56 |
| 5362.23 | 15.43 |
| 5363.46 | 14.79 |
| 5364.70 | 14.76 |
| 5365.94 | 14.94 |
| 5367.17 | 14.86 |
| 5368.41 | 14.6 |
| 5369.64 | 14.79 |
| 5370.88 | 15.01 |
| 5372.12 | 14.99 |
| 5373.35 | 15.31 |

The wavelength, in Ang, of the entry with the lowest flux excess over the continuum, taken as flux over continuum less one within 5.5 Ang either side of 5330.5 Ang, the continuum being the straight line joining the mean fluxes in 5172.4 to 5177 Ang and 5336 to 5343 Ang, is 5329.00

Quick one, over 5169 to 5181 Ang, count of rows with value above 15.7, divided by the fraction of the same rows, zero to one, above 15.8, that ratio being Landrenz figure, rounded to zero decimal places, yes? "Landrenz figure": 10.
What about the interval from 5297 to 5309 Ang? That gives 10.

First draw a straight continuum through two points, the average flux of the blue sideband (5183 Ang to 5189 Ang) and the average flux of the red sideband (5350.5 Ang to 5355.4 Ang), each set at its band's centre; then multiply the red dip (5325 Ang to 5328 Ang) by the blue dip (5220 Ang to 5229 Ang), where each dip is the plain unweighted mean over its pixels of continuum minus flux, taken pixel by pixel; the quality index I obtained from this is -0.5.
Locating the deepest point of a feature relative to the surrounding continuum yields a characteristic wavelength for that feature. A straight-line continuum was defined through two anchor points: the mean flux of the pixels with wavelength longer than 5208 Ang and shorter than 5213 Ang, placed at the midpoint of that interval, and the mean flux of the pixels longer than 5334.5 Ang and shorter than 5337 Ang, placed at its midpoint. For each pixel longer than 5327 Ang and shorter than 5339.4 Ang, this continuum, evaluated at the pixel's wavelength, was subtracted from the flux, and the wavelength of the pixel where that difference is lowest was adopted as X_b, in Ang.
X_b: 5329.00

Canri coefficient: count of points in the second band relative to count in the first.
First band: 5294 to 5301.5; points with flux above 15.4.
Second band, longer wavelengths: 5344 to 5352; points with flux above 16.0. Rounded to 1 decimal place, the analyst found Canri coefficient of 2.0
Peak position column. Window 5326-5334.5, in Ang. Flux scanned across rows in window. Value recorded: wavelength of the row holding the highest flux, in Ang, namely 5333.91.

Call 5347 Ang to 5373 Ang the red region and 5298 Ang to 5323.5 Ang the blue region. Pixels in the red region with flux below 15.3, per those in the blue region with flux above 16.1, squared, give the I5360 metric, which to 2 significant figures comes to 0.79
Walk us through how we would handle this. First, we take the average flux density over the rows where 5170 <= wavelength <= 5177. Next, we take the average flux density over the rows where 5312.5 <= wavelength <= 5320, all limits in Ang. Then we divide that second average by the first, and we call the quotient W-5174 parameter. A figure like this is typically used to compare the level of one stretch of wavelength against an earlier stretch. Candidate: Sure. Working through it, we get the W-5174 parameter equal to 1.08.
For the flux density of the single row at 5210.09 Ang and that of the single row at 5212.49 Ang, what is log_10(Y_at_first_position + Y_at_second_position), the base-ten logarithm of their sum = 1.50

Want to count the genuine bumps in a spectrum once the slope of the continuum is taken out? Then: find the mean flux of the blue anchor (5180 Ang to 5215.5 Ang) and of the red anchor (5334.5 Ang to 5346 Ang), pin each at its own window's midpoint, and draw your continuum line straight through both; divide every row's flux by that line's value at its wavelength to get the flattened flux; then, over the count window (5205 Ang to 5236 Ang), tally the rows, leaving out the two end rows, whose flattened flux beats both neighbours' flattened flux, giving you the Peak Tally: 4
